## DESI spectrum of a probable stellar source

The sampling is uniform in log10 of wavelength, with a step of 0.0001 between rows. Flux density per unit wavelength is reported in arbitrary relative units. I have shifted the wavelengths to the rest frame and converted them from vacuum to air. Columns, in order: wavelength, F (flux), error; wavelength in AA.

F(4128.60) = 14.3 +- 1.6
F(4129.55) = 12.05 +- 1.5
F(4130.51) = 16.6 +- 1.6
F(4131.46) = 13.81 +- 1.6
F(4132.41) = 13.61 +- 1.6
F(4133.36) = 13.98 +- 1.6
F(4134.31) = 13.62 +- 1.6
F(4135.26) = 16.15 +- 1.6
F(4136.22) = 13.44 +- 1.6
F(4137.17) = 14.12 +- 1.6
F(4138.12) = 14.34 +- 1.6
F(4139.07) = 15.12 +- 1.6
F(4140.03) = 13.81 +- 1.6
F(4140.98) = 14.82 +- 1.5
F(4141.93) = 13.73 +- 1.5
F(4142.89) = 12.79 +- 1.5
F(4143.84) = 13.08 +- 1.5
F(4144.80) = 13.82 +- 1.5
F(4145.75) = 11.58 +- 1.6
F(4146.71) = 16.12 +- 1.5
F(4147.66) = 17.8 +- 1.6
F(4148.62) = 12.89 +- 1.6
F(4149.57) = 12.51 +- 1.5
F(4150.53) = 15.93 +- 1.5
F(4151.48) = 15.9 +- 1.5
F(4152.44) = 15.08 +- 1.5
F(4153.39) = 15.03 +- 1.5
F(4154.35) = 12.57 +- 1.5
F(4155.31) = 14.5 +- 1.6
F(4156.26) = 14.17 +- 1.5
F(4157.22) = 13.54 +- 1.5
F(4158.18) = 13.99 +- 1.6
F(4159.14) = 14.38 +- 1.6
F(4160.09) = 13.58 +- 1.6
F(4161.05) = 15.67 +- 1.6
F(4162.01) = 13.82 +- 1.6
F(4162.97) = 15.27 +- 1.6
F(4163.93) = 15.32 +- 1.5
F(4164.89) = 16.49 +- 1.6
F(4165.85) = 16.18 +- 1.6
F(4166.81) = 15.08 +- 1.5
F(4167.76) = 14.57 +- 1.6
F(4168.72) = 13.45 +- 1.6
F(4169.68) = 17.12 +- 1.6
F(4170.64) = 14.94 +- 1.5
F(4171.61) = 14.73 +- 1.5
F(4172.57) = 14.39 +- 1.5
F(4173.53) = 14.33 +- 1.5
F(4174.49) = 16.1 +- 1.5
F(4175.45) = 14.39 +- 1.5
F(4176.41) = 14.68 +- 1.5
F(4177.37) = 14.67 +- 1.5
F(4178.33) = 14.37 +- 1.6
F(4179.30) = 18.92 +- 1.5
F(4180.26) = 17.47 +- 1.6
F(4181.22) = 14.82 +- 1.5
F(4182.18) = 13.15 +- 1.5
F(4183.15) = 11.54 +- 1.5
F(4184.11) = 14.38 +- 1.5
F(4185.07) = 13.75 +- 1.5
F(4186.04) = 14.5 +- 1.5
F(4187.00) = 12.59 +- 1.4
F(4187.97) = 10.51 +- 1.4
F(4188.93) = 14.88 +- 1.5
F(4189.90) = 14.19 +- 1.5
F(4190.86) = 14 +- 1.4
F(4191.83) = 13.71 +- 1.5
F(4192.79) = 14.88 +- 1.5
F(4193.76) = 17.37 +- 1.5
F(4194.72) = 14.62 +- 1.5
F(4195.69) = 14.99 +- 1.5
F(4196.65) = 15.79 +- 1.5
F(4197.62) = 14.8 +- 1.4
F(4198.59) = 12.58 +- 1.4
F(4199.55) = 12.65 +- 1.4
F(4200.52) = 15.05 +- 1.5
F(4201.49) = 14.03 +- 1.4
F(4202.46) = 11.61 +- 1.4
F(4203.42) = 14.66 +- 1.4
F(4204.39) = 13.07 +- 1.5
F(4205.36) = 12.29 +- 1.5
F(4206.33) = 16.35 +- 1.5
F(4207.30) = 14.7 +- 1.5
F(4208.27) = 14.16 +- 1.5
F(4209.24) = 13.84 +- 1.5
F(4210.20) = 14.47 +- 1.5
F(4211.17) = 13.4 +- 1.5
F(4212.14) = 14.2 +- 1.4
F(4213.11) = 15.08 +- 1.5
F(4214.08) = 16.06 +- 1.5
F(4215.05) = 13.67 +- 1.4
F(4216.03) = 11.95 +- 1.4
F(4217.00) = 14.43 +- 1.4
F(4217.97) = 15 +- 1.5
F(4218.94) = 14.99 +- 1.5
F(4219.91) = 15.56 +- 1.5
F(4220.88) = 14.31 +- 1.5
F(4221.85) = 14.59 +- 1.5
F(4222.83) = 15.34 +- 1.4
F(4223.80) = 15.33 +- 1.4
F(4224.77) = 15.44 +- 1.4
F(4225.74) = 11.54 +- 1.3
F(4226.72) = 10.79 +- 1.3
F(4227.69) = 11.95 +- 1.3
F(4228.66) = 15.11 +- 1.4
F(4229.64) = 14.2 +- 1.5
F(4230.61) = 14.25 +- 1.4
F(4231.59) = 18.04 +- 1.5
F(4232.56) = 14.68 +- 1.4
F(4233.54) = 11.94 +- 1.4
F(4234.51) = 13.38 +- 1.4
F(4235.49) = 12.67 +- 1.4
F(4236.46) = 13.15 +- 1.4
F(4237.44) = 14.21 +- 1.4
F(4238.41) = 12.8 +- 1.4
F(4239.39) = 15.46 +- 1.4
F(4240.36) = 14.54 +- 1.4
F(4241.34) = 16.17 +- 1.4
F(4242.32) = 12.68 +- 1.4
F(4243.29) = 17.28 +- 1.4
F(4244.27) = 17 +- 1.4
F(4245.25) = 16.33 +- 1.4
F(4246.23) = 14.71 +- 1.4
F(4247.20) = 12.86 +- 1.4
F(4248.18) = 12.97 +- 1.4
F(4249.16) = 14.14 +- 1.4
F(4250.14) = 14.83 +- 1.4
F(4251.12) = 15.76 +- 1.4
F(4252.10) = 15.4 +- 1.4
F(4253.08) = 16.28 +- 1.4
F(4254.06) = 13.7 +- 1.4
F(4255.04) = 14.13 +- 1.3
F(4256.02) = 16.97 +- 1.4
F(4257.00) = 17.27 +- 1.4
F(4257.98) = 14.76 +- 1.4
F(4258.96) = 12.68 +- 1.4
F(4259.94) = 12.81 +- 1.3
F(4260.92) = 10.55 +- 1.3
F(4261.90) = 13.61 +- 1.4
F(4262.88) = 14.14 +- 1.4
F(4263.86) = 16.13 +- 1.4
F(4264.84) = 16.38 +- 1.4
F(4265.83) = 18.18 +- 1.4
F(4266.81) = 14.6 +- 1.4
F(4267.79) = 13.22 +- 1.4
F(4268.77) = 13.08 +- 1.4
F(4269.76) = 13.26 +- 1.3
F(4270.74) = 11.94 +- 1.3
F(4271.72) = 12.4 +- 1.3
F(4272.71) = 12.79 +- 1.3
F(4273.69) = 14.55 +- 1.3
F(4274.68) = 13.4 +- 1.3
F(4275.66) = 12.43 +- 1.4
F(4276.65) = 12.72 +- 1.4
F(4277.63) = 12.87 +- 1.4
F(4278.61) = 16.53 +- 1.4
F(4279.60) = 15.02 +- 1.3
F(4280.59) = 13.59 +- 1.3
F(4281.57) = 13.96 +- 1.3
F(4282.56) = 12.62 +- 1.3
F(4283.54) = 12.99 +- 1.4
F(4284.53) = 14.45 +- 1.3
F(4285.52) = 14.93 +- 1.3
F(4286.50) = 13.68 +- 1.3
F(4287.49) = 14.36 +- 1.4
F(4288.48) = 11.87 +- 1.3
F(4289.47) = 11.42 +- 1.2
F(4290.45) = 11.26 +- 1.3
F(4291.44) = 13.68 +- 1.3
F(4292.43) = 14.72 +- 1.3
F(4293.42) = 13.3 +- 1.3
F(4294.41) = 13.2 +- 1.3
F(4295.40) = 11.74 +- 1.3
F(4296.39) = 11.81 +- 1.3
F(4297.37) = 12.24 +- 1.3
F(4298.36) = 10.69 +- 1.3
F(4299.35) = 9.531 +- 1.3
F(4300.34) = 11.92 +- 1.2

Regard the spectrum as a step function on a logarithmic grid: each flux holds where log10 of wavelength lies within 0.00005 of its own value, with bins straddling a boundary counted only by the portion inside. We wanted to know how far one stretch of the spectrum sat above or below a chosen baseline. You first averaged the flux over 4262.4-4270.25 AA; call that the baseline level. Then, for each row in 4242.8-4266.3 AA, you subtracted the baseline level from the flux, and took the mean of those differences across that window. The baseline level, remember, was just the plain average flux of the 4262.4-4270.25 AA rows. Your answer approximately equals 0.08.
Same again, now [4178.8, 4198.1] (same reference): -0.33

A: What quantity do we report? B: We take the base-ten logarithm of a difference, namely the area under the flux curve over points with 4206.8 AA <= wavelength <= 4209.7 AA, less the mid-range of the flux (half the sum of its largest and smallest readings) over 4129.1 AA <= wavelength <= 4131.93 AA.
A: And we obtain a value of 1.43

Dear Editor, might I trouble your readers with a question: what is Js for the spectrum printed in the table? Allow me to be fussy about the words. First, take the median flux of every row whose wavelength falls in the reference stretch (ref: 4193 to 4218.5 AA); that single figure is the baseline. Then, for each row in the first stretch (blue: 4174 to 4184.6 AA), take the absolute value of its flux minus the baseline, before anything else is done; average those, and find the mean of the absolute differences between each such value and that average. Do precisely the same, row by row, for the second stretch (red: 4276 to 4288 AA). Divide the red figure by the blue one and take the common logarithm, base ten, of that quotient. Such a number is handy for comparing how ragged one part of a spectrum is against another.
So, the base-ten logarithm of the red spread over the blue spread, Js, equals -0.30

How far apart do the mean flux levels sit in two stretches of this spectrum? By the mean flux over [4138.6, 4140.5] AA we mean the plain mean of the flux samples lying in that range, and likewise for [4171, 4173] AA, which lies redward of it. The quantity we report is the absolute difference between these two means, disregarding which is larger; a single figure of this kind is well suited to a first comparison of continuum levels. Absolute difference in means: 0.1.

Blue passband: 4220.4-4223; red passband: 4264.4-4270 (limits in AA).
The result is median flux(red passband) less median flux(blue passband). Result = -0.66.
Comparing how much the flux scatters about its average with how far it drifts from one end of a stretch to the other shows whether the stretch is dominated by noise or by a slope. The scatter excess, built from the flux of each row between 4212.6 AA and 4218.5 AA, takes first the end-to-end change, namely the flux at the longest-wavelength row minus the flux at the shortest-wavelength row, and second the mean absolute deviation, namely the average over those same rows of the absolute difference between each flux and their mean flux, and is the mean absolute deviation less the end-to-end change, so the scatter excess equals 1.1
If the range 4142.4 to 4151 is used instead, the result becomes -1.4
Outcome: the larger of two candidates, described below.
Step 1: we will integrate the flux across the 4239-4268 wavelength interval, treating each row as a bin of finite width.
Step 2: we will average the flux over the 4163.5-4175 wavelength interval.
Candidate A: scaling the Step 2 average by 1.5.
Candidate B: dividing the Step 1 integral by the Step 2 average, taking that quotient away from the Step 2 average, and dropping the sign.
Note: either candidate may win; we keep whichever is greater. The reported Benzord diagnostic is 22.8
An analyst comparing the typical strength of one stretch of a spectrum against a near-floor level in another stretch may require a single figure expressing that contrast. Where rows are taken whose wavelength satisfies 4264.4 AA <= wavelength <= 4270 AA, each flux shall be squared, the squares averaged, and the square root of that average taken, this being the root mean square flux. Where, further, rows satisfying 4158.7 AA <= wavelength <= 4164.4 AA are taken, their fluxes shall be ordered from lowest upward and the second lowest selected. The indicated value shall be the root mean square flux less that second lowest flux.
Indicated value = 1.1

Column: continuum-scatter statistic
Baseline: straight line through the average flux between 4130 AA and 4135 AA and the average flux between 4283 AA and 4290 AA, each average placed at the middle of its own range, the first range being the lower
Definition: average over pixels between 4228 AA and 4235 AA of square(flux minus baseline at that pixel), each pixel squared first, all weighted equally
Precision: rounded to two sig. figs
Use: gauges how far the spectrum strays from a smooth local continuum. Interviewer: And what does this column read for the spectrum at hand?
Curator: 3.6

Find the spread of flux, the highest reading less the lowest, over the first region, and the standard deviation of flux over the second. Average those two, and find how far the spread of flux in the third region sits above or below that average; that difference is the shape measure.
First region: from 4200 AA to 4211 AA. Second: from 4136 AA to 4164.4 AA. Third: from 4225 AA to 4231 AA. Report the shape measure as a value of 1.3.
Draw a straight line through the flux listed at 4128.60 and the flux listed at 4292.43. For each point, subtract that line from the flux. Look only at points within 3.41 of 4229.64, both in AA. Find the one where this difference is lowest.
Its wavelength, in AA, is 4226.72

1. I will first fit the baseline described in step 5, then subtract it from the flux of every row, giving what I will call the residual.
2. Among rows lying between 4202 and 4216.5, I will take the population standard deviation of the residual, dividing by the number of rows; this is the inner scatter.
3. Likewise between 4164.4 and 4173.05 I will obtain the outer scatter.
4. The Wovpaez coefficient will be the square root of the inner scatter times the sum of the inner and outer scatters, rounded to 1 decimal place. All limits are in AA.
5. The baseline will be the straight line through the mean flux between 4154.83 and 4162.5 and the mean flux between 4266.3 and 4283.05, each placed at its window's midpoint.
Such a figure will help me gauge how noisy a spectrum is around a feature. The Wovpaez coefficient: 1.8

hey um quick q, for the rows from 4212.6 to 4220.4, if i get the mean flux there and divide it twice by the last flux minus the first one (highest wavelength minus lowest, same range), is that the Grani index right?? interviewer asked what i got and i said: 63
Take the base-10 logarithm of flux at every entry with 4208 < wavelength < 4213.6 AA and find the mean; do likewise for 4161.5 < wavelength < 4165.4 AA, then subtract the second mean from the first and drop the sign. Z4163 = 0.03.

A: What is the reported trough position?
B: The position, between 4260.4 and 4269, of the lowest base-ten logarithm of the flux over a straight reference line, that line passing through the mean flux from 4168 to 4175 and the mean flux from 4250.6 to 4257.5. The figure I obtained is 4260.92 AA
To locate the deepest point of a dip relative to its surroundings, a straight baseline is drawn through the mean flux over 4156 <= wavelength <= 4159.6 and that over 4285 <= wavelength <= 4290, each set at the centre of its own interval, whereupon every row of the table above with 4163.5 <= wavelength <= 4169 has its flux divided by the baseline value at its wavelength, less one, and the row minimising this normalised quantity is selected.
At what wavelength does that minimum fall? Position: 4168.72 AA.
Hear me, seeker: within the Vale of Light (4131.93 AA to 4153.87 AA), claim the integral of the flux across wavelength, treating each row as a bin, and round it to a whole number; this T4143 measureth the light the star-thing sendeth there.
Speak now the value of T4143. 314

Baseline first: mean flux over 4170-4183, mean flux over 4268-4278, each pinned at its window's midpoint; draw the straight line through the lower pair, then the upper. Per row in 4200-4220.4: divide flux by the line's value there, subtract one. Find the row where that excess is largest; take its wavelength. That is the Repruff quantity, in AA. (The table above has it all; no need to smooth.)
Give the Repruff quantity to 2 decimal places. 4206.33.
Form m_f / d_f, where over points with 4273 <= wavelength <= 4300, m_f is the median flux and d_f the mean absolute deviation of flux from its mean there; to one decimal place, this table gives 11.1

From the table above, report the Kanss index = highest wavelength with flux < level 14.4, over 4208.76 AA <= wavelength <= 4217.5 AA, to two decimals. 4216.03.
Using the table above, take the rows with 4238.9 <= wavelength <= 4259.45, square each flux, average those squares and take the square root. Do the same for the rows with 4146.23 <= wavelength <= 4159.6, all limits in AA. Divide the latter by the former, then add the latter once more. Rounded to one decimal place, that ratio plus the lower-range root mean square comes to 15.6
